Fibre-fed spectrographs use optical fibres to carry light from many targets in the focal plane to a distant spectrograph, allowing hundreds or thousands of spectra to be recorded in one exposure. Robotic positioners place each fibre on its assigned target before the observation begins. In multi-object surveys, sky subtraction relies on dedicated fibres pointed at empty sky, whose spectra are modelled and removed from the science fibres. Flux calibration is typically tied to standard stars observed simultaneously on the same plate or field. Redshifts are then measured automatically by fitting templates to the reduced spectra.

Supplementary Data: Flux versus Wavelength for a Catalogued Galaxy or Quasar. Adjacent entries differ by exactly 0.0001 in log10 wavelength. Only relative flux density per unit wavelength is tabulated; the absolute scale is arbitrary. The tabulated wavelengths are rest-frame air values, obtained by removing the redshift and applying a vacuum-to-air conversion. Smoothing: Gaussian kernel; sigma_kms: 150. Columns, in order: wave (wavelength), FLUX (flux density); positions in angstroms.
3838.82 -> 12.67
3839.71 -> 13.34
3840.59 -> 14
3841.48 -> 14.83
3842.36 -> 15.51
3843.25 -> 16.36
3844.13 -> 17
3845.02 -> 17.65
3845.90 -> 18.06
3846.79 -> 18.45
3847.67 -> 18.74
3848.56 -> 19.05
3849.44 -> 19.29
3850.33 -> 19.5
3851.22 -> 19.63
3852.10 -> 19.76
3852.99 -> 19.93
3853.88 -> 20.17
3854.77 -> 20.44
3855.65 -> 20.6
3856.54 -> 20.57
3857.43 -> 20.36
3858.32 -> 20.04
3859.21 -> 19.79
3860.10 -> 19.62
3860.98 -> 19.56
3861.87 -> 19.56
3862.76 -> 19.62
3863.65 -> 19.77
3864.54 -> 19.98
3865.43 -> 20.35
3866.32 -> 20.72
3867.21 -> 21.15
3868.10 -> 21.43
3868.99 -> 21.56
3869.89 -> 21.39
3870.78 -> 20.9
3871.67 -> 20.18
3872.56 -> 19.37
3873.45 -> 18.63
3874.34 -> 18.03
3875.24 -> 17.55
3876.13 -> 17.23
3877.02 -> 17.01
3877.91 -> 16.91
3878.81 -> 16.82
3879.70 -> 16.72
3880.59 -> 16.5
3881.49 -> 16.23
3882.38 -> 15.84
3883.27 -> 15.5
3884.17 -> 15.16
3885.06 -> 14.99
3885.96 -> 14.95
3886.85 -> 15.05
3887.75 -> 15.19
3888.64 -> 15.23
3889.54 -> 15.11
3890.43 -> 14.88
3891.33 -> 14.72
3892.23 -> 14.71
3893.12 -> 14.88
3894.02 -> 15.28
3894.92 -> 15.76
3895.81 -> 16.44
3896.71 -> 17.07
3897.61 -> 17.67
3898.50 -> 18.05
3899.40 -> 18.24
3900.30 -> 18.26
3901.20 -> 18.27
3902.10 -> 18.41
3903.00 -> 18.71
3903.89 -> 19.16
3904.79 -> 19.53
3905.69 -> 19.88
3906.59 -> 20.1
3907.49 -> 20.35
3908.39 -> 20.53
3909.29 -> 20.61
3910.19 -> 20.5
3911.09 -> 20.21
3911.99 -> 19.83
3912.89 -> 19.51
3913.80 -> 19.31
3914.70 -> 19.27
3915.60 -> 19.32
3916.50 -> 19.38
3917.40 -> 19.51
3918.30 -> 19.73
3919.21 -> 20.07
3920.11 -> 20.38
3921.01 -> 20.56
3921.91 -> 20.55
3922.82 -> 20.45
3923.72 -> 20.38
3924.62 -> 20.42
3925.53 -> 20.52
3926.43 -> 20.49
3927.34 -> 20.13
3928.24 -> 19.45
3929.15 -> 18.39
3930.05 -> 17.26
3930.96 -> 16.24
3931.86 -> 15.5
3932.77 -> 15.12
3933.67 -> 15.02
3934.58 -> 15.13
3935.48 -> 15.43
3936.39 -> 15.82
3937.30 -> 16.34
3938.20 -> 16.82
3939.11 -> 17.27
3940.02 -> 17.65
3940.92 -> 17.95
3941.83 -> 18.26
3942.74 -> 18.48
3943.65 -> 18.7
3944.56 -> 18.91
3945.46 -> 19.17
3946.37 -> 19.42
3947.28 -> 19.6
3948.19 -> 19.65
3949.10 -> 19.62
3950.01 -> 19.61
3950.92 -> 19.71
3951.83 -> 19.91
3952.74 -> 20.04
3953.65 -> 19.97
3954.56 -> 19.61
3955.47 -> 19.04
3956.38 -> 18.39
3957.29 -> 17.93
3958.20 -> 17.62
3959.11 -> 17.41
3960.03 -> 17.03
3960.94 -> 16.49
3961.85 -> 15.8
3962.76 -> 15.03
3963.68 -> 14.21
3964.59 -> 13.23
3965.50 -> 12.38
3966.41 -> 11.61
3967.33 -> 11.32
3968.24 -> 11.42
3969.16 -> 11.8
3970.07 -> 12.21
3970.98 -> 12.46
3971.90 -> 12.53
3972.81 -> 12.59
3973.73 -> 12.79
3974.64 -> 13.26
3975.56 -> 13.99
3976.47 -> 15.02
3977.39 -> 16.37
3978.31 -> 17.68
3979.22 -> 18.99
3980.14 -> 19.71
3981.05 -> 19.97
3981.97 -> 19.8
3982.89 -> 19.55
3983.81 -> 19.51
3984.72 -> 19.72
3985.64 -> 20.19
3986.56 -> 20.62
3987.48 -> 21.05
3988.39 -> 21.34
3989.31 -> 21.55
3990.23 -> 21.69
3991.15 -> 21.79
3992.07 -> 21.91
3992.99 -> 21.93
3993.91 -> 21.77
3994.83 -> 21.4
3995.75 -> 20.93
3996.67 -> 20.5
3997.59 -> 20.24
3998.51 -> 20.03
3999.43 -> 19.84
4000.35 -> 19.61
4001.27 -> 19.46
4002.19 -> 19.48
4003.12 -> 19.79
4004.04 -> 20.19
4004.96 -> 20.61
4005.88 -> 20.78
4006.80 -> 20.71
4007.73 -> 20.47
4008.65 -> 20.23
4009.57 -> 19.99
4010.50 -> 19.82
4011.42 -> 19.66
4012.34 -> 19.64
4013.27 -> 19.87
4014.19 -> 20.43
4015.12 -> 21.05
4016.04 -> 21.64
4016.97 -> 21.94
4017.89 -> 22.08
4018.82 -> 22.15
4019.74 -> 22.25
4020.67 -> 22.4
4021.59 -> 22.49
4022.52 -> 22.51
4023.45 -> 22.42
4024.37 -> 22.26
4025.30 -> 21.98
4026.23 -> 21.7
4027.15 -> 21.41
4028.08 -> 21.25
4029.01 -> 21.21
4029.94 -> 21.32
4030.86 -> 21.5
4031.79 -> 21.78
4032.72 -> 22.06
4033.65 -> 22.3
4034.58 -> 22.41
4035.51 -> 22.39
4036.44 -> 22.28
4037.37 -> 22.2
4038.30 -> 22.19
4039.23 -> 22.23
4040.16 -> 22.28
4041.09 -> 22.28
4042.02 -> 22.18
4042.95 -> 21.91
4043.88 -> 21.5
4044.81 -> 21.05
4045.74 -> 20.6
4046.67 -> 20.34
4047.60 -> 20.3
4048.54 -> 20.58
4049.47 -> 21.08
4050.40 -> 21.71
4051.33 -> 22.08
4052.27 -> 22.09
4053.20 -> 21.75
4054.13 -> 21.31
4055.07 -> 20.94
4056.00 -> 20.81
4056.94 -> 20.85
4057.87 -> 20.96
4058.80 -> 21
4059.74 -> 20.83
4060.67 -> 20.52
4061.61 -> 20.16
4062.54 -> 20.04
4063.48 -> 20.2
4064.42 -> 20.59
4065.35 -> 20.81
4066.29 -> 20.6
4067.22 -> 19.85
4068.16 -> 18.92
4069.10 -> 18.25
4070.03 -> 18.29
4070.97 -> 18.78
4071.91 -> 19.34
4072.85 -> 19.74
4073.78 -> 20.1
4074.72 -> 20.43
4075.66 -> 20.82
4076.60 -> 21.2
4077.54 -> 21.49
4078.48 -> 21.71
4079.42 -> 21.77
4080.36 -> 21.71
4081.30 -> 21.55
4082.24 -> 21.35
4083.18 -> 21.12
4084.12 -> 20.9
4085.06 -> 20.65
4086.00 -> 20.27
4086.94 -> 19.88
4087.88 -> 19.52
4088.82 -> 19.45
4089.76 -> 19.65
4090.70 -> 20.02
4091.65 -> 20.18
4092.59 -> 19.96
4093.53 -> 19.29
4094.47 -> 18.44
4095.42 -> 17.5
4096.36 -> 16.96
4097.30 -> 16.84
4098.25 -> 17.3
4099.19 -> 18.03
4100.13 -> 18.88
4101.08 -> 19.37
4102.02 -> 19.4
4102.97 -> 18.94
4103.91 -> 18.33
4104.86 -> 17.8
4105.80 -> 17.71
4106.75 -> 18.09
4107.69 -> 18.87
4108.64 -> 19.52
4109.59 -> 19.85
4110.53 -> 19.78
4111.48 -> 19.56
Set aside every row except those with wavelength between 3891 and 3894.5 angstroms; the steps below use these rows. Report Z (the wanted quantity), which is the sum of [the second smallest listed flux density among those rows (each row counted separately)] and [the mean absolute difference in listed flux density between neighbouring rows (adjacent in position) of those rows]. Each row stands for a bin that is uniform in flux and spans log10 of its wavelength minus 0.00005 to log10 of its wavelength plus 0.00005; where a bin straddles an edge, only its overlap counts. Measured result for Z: 15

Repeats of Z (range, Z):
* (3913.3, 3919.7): 19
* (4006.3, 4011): 20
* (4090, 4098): 17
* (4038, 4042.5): 22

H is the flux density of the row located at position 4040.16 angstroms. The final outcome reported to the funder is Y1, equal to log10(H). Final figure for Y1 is 1.35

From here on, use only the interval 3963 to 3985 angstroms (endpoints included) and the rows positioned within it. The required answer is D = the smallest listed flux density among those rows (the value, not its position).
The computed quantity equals 11.32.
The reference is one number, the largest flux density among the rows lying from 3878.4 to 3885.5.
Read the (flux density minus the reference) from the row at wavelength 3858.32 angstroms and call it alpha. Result 3.2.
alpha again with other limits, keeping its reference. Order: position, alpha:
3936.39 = -1.0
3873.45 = 1.8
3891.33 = -2.1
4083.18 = 4.3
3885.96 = -1.9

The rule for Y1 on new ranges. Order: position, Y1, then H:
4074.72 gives 1.31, 20.43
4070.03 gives 1.26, 18.29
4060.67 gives 1.31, 20.52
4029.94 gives 1.33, 21.32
